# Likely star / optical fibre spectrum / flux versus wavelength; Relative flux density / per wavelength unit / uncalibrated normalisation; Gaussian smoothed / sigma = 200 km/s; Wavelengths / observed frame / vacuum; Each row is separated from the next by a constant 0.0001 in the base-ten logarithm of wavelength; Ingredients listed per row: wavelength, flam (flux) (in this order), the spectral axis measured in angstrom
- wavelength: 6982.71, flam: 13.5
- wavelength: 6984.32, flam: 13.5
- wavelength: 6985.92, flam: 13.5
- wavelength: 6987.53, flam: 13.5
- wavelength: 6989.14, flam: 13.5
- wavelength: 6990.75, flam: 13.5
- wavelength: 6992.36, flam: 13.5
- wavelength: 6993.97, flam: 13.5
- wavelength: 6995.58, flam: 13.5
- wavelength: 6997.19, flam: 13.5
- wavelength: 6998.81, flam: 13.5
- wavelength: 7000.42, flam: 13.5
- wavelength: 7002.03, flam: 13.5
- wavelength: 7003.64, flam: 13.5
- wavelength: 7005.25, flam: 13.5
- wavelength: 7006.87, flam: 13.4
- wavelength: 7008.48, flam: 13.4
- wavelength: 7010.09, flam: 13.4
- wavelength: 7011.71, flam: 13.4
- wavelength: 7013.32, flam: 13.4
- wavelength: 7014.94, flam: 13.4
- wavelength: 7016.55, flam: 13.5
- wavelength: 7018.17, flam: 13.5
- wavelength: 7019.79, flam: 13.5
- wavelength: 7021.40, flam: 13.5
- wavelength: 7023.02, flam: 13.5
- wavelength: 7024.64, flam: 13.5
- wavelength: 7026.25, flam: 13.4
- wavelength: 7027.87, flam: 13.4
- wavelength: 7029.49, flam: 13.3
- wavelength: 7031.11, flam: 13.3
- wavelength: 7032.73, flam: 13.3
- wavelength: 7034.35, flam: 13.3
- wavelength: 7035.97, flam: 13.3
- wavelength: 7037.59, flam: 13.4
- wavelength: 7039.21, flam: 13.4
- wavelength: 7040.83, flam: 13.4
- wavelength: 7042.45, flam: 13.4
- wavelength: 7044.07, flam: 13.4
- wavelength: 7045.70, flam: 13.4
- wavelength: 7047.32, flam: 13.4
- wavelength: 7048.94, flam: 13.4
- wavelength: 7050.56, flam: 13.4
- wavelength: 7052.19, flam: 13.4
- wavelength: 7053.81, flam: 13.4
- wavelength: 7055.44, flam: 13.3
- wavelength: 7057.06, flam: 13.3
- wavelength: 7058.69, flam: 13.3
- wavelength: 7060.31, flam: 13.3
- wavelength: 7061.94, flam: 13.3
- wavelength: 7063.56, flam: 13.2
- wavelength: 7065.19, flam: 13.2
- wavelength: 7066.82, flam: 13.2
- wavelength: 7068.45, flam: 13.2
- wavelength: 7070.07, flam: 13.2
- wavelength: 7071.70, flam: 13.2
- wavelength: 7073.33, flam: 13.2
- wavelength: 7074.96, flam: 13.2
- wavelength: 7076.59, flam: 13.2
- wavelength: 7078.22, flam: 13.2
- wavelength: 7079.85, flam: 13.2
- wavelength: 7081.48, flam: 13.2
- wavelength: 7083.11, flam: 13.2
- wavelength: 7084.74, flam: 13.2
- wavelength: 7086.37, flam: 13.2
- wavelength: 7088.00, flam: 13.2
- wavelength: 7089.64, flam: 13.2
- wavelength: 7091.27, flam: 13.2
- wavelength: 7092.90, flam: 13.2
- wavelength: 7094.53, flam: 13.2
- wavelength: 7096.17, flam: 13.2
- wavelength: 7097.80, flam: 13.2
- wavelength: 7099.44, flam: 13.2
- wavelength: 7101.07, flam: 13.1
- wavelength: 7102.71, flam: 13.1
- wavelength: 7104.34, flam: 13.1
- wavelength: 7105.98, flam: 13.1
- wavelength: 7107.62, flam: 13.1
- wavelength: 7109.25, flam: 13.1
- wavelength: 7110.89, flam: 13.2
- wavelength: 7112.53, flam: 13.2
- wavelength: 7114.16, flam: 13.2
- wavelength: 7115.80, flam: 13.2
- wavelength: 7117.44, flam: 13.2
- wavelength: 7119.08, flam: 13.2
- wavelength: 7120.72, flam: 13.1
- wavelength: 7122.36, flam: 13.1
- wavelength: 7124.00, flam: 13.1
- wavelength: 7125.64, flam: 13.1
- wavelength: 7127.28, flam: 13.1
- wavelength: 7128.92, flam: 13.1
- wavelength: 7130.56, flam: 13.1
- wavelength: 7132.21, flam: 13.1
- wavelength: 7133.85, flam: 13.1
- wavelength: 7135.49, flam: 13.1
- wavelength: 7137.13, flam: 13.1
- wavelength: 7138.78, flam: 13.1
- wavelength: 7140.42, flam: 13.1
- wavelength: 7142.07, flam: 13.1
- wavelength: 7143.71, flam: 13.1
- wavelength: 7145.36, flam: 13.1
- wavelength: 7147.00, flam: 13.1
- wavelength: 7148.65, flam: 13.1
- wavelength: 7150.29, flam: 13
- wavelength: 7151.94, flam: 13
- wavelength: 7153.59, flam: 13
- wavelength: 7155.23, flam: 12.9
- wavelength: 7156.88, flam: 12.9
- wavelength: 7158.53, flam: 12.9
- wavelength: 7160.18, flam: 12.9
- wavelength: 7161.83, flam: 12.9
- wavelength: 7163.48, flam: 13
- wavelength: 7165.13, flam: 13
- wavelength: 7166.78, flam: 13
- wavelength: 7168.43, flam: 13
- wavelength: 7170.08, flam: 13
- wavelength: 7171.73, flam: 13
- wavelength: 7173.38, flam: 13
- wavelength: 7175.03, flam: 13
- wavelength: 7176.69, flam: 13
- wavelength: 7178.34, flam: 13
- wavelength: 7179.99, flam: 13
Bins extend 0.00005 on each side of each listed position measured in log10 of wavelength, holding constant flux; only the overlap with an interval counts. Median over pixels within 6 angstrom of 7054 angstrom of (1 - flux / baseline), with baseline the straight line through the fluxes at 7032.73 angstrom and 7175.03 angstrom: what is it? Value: -0.010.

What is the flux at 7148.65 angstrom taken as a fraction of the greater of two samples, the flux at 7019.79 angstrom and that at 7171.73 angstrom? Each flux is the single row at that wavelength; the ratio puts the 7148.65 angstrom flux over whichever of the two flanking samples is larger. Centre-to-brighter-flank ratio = 0.97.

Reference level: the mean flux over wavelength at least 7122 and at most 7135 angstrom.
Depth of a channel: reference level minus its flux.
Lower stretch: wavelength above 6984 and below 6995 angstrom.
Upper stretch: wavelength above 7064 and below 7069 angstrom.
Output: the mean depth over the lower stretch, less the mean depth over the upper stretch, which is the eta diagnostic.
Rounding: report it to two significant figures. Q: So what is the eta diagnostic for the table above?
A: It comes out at -0.30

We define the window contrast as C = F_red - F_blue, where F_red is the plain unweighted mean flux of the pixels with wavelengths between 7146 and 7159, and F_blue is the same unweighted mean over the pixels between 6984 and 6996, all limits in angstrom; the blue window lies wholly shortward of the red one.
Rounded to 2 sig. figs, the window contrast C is -0.51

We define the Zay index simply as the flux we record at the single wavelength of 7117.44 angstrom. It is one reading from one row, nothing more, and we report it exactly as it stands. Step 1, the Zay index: 13.2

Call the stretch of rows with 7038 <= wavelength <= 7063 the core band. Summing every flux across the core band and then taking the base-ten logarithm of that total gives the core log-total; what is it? 2.30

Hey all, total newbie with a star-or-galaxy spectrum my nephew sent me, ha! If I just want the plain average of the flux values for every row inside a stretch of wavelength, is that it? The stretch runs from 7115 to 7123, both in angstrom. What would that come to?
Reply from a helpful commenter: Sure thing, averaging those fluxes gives 13.2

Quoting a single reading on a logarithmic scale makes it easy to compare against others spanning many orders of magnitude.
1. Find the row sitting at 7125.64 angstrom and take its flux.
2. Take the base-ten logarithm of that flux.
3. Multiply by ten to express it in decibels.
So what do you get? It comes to 11.2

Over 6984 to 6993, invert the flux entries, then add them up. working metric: 0.444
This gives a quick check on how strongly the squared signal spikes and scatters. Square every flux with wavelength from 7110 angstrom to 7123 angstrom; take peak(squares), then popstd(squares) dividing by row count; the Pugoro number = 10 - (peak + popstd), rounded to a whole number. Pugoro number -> -165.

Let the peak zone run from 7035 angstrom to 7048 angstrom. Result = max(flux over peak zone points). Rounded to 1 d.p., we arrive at 13.4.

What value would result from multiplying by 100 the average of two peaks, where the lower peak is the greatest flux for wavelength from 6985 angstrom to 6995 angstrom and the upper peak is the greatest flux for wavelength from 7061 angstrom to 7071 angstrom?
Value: 1340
